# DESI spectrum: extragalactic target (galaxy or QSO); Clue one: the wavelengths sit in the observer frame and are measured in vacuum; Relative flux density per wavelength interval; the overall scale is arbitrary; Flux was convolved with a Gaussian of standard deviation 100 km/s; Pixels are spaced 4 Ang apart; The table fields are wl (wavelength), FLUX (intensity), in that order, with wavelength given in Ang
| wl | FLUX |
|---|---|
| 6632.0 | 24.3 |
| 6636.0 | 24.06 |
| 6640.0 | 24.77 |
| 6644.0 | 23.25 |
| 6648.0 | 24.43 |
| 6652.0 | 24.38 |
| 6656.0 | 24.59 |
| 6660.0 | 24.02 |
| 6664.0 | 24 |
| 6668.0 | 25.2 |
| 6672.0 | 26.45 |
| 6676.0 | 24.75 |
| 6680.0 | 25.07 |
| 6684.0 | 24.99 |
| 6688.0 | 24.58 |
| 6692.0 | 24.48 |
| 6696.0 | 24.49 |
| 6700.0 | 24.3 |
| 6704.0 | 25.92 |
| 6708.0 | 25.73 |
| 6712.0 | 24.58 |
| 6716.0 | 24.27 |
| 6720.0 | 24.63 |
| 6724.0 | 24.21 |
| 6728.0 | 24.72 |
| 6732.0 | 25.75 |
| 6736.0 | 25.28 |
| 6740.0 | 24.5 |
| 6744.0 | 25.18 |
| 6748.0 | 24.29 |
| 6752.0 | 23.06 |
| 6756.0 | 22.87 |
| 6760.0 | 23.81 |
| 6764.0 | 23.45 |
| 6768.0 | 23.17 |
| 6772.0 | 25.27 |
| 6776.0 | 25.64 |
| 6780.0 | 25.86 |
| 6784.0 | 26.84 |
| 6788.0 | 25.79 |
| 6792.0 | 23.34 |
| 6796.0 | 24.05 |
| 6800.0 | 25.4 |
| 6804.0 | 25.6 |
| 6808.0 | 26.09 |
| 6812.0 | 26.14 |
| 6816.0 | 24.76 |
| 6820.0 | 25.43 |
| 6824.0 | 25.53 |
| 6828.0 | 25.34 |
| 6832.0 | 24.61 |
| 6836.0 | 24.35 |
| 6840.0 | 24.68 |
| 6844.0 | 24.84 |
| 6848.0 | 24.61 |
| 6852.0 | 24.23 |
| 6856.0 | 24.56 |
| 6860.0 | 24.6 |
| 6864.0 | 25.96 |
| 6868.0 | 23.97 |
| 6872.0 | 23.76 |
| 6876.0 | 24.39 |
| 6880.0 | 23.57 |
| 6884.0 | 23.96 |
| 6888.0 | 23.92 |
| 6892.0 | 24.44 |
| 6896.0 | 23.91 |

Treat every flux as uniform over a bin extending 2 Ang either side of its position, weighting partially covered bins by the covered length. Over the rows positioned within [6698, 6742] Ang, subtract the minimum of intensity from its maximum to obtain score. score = 1.7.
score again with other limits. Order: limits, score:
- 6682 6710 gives 1.6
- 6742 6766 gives 2.3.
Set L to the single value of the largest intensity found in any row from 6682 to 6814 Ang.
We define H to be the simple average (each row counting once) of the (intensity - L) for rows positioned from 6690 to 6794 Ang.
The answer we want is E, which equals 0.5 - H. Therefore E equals 2.67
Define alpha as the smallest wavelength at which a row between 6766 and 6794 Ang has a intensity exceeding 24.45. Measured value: 6772.0 Ang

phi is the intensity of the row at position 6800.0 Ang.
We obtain 25.4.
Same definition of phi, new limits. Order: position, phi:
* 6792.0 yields 23.34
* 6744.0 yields 25.18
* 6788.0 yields 25.79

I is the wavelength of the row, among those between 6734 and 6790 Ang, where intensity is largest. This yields 6784.0 Ang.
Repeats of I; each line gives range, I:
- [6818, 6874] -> 6864.0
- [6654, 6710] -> 6672.0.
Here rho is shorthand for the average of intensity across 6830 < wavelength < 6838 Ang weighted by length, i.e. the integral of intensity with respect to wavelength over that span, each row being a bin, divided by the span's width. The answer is 24.5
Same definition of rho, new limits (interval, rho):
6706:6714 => 25.2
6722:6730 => 24.5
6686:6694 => 24.5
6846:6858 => 24.5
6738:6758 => 24.0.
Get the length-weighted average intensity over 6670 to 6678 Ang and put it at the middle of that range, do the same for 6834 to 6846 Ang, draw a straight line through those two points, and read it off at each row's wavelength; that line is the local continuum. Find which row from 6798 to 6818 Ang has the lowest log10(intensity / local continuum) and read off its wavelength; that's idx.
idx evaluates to 6816.0 Ang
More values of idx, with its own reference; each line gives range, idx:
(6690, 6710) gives 6700.0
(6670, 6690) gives 6688.0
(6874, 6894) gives 6880.0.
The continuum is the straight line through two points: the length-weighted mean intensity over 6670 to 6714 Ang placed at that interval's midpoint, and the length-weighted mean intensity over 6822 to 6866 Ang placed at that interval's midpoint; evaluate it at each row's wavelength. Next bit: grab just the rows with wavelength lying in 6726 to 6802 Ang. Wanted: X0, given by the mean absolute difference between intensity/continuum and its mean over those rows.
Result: 0.039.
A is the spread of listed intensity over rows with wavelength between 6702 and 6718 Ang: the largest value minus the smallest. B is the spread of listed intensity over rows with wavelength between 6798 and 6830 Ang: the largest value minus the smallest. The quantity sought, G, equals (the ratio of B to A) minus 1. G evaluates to -0.2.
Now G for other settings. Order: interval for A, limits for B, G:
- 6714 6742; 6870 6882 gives -0.5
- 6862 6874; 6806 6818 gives -0.4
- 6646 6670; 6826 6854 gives -0.1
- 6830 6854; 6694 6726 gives 1.8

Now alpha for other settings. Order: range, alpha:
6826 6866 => 6828.0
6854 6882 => 6856.0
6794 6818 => 6800.0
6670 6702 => 6672.0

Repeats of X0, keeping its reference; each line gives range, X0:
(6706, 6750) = 0.019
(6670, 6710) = 0.023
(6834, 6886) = 0.017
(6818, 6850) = 0.015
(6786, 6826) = 0.028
